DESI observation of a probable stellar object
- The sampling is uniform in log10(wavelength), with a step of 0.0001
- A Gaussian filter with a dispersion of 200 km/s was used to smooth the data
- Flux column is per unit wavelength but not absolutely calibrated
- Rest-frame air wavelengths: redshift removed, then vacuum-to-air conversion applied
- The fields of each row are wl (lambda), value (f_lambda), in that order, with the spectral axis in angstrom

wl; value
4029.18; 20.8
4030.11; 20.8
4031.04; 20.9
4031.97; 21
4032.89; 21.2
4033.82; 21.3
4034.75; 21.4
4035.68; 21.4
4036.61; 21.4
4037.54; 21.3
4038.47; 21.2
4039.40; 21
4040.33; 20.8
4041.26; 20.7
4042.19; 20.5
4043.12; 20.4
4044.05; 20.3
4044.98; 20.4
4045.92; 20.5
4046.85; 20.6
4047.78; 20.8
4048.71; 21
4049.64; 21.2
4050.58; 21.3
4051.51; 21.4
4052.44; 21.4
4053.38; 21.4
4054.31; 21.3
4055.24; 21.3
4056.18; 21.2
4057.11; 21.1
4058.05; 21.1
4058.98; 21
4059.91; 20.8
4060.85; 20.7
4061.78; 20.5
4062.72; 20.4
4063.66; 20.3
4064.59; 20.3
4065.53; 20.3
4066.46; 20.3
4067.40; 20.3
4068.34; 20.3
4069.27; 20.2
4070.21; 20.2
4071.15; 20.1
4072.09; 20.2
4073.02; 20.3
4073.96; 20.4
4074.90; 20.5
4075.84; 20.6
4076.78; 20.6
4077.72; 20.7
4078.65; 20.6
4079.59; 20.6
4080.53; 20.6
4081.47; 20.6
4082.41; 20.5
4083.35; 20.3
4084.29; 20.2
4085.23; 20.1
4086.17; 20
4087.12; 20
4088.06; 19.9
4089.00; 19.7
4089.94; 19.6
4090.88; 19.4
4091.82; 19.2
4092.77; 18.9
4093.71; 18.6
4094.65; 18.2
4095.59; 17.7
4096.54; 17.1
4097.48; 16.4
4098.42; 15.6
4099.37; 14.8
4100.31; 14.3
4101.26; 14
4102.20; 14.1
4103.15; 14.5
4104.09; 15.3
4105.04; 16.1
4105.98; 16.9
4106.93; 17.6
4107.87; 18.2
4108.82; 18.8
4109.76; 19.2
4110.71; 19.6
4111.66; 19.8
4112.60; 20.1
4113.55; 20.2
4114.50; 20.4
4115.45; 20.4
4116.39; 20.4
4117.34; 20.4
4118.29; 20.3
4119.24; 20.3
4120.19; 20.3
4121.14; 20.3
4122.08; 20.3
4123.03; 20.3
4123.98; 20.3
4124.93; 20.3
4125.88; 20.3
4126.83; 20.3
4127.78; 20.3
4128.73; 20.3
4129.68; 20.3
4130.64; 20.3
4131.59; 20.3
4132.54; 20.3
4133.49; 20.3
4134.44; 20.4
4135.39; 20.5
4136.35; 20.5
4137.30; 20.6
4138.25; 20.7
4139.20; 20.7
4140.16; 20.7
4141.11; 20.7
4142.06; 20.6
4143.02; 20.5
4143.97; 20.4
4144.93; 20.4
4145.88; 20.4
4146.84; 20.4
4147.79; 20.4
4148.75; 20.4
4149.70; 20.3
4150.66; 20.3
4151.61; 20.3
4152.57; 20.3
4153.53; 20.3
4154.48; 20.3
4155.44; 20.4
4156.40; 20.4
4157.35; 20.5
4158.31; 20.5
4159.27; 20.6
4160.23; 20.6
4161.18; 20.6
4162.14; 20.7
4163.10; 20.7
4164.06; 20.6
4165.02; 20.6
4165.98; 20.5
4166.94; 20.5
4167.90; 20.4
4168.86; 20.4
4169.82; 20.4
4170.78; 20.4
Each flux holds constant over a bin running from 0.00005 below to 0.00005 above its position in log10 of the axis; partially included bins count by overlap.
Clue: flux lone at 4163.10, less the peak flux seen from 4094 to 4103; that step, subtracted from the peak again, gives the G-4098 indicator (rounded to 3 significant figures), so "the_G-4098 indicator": 15.7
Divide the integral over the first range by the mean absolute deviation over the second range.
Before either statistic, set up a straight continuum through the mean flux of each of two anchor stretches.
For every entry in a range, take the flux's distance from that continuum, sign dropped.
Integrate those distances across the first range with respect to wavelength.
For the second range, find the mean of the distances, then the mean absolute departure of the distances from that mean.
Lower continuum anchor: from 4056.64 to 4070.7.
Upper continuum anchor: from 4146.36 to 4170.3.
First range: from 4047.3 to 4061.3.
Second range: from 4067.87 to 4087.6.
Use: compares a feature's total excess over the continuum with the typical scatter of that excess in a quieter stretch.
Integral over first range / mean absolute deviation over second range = 67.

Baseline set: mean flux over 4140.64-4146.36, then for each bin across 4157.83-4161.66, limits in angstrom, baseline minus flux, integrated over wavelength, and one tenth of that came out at -0.03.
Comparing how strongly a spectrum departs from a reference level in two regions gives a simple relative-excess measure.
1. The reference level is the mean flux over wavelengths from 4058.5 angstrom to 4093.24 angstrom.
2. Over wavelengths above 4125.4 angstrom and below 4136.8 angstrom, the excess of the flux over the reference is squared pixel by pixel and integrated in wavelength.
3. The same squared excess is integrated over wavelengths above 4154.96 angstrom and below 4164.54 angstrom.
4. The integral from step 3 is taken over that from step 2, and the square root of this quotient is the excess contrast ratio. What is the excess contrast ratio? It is 2.5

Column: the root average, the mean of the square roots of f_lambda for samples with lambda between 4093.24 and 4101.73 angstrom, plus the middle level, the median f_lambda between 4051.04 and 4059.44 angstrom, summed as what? 25.3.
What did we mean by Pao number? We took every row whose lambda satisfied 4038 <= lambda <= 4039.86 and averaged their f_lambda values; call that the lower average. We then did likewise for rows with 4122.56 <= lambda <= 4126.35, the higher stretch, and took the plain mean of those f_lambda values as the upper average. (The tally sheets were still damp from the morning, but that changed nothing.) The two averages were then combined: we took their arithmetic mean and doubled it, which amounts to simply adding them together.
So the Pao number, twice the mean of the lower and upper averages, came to 41.4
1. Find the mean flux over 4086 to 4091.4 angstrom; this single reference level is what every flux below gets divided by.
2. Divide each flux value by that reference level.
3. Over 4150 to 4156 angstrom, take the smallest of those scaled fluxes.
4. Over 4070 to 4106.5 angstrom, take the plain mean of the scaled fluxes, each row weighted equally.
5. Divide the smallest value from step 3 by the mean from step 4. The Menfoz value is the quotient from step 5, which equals 1.09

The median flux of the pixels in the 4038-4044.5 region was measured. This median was 20.7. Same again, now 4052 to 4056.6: 21.3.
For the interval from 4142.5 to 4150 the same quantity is 20.4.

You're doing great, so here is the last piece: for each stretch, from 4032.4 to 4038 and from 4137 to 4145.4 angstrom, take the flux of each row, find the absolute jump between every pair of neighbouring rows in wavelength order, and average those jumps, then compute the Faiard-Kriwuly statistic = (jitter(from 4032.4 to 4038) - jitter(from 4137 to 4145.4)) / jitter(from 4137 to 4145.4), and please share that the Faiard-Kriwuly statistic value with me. 0.2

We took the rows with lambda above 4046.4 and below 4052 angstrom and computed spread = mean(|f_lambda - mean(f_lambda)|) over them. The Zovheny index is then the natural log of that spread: -1.4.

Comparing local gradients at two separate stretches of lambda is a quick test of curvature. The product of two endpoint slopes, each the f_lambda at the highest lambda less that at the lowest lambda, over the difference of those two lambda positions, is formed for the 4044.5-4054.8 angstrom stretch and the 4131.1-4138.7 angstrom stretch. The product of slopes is 0.0058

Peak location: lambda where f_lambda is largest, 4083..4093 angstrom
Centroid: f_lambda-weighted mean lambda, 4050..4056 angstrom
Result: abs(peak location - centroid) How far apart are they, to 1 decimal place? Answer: 30.4 angstrom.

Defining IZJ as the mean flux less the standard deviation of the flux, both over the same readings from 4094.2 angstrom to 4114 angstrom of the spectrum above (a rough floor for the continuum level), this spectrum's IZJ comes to 15.0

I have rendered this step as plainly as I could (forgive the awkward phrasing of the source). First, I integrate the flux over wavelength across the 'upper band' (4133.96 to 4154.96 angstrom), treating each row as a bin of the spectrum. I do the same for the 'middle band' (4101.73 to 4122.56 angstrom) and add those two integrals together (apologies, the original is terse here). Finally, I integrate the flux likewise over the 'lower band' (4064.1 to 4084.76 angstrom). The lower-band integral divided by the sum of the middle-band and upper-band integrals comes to 0.513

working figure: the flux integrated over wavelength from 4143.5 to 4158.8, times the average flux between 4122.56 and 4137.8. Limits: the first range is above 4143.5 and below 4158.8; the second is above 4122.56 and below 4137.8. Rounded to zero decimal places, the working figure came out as 6341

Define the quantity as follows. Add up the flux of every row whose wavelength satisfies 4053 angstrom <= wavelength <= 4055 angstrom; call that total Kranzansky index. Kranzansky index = 42.7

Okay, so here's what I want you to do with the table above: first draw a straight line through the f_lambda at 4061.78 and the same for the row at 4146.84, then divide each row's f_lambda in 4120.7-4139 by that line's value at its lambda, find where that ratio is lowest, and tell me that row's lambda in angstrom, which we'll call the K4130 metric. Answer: 4121.14 angstrom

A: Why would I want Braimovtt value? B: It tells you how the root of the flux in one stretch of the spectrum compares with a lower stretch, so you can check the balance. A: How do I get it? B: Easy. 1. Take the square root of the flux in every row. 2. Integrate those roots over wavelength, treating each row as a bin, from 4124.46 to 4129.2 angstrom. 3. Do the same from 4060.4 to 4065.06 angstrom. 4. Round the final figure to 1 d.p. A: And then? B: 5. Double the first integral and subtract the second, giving 21.7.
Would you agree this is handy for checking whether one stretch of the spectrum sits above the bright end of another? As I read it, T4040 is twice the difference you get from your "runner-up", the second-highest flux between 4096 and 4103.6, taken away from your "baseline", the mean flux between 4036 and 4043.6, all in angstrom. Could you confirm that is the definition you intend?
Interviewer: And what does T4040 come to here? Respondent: 9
